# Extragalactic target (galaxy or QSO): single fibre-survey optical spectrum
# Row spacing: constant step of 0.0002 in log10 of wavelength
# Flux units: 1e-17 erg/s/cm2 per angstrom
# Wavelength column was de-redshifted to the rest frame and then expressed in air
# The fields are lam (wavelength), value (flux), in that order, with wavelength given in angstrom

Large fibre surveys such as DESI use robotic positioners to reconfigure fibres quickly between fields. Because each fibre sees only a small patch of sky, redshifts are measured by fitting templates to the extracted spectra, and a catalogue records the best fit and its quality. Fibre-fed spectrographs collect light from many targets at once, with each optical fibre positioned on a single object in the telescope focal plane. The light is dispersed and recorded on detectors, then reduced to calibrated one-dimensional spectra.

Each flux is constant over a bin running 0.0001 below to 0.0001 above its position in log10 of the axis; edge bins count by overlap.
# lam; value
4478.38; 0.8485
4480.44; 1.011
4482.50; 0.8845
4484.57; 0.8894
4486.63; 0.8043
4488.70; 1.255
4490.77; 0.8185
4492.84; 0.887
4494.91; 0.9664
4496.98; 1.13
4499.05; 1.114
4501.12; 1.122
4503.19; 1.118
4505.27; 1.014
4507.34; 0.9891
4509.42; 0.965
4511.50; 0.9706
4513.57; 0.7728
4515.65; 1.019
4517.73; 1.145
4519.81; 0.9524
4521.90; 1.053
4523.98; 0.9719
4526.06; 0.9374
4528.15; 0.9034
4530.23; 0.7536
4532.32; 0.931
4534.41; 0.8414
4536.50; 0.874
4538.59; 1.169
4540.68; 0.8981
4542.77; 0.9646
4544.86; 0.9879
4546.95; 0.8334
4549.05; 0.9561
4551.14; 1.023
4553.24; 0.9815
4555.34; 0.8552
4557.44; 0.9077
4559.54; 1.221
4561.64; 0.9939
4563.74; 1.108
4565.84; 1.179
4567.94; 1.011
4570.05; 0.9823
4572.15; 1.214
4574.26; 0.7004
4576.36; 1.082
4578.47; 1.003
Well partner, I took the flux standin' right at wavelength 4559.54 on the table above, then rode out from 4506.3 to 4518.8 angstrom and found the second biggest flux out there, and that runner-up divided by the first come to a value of 0.83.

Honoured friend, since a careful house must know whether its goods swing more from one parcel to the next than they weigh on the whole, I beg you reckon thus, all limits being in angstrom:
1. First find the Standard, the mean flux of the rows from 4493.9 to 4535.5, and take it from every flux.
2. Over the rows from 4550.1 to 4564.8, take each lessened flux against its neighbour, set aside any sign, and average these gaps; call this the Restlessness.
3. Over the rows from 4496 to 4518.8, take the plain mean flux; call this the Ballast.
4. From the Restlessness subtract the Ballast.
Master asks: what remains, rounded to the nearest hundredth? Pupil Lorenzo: -0.89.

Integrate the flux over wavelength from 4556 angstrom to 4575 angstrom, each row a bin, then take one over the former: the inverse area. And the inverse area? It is 0.051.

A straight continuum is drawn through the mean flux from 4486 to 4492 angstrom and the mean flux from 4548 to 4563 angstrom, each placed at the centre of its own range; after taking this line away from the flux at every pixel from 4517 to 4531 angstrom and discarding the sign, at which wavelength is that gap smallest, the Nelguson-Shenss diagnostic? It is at 4523.98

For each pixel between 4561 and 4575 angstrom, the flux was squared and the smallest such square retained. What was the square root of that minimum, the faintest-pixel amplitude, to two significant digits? 0.70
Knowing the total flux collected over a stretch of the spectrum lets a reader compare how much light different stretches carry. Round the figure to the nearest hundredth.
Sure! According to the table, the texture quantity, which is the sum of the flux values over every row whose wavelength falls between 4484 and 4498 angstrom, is 6.75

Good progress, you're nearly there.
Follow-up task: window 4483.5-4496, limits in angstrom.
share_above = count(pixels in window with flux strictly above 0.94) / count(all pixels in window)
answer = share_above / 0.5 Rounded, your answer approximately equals 0.7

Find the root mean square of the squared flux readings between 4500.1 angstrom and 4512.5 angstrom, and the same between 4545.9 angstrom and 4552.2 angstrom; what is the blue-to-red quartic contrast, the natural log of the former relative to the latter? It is 0.18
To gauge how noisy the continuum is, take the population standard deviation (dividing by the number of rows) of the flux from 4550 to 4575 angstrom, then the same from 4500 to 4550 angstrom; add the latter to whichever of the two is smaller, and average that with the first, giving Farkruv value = 0.179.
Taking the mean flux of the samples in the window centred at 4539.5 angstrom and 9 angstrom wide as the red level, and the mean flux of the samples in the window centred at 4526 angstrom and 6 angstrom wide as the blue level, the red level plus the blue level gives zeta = 1.91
